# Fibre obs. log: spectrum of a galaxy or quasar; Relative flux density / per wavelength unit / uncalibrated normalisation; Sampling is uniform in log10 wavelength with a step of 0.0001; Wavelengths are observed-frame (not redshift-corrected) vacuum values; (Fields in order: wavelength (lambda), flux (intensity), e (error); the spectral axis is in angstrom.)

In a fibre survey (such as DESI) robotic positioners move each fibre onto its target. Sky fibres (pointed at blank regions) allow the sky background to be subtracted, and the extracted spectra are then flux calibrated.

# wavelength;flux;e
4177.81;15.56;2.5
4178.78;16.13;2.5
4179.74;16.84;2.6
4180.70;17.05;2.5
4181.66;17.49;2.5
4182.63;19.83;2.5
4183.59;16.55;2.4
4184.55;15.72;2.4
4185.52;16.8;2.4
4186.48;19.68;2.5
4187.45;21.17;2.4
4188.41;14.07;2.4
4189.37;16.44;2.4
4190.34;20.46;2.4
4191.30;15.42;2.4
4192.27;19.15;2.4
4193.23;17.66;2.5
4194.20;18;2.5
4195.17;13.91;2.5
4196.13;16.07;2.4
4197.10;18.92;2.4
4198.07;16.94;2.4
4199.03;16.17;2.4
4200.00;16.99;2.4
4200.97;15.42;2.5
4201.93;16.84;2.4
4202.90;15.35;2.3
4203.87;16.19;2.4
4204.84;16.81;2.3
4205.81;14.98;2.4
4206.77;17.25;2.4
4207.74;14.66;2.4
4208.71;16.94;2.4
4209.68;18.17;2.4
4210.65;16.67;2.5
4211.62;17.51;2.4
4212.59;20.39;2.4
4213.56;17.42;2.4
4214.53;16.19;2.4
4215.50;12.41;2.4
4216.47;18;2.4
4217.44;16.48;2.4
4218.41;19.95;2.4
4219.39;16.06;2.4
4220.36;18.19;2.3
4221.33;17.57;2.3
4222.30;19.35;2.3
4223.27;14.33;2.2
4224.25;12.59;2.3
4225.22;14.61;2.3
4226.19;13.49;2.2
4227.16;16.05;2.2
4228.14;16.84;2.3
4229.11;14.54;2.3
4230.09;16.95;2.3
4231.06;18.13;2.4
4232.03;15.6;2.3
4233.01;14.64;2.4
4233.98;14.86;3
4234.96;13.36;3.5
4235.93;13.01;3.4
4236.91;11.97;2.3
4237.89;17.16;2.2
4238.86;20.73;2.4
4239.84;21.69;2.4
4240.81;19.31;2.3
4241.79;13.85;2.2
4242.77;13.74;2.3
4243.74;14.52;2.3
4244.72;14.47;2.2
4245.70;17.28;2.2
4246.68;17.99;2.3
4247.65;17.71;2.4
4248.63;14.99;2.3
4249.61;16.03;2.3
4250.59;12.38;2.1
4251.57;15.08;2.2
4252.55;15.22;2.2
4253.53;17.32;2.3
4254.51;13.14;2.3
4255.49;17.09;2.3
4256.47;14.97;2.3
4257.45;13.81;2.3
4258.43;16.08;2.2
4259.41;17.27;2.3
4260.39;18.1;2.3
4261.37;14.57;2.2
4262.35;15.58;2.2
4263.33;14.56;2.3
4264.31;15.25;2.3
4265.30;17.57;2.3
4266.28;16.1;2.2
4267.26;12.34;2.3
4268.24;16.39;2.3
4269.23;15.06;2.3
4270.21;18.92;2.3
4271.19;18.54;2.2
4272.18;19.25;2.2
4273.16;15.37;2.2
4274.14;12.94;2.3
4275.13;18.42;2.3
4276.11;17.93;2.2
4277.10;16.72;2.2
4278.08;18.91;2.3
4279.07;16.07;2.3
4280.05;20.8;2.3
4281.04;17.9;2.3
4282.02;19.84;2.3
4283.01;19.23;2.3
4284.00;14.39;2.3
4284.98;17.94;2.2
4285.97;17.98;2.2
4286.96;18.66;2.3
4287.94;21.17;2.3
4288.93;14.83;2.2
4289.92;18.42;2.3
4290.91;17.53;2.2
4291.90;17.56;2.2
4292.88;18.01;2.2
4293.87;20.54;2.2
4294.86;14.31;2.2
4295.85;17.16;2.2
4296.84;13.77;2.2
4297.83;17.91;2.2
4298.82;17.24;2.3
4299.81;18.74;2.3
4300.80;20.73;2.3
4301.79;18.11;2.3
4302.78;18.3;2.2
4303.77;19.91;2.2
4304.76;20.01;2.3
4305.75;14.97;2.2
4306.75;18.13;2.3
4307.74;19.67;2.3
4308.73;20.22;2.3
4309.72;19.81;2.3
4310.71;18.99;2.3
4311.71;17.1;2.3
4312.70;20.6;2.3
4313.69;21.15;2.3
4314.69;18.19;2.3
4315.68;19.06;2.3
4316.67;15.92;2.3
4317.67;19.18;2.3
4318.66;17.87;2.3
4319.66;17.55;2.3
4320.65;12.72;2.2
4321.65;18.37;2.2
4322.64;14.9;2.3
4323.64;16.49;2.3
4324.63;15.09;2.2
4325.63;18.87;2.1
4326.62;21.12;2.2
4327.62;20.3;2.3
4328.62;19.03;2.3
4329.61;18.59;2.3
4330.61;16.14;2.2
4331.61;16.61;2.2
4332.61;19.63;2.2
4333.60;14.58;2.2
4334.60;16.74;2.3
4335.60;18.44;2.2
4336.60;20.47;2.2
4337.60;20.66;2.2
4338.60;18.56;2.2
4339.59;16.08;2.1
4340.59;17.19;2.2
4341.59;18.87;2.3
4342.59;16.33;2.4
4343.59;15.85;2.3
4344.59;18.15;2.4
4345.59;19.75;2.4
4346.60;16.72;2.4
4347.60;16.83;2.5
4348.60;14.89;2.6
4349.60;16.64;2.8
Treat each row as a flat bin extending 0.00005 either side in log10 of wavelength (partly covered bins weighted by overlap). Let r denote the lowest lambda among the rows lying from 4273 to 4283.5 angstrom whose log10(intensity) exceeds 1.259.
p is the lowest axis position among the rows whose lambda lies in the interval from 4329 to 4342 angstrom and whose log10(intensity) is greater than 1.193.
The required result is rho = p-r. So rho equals 54.5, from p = 4329.61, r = 4275.13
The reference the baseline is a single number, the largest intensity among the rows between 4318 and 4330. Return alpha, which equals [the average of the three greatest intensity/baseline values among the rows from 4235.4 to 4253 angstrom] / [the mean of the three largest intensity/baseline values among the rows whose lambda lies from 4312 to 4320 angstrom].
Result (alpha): 1.01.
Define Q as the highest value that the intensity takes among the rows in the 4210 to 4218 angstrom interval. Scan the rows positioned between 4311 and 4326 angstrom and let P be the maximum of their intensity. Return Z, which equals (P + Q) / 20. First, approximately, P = 21.15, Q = 20.39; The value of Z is 2.08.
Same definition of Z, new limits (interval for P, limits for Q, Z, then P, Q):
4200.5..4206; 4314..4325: 1.80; 16.84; 19.18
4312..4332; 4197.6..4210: 1.97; 21.15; 18.17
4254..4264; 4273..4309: 1.96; 18.1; 21.17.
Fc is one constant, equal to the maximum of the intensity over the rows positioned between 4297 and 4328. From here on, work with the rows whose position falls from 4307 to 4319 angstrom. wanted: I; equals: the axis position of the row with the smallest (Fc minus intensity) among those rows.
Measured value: 4313.69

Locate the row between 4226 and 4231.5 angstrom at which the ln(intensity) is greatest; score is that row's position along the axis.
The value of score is 4231.06 angstrom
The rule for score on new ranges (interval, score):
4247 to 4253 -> 4247.65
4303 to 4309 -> 4308.73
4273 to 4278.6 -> 4278.08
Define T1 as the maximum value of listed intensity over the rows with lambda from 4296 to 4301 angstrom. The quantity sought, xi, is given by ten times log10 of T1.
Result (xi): 13.2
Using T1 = 20.73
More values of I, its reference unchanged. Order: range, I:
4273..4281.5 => 4280.05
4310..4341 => 4313.69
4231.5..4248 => 4239.84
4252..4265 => 4260.39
